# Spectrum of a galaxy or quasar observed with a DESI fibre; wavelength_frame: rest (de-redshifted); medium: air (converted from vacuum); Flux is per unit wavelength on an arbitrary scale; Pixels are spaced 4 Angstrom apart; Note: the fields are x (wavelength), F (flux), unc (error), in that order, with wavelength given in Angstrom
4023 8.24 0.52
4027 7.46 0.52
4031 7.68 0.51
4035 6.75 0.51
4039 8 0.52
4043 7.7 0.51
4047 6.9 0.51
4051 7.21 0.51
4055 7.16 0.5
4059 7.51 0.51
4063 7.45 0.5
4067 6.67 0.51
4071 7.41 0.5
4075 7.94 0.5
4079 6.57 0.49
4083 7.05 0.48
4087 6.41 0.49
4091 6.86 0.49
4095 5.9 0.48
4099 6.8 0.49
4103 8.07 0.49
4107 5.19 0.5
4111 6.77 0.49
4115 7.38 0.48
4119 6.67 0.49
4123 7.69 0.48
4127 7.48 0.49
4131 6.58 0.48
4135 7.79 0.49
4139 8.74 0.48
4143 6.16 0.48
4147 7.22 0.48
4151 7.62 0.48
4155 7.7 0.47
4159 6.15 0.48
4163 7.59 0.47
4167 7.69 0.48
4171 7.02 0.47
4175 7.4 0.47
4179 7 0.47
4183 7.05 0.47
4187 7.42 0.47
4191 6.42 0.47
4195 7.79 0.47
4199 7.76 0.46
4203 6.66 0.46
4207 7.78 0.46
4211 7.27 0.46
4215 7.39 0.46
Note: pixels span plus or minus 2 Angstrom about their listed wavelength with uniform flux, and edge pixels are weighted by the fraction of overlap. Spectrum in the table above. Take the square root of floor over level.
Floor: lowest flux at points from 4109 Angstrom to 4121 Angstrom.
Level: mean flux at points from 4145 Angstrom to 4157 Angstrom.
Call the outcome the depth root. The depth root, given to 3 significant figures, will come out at 0.942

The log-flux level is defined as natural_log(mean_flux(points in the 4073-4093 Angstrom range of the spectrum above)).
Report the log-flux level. 1.94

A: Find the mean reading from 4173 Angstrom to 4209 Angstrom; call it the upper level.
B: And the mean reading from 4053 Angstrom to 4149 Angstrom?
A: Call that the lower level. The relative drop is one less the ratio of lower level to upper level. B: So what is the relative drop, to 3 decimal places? 0.026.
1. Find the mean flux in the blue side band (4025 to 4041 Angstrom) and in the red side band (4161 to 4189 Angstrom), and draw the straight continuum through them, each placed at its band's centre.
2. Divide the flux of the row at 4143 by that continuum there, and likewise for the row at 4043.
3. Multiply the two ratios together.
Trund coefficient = 0.87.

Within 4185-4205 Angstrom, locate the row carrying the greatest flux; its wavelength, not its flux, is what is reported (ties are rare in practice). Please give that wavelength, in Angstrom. 4195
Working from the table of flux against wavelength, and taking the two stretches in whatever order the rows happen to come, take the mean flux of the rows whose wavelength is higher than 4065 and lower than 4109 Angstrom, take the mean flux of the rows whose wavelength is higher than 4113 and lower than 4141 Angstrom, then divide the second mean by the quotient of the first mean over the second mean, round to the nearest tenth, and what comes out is 8.2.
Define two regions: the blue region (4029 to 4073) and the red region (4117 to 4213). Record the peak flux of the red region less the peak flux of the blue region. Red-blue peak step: 0.7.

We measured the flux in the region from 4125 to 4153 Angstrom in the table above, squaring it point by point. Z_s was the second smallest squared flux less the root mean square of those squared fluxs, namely -13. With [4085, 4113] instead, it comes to -10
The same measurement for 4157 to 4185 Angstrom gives -2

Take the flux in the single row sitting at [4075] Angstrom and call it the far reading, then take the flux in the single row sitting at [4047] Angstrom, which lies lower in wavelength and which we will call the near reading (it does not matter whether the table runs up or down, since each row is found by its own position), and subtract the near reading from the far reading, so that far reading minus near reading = 1.0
